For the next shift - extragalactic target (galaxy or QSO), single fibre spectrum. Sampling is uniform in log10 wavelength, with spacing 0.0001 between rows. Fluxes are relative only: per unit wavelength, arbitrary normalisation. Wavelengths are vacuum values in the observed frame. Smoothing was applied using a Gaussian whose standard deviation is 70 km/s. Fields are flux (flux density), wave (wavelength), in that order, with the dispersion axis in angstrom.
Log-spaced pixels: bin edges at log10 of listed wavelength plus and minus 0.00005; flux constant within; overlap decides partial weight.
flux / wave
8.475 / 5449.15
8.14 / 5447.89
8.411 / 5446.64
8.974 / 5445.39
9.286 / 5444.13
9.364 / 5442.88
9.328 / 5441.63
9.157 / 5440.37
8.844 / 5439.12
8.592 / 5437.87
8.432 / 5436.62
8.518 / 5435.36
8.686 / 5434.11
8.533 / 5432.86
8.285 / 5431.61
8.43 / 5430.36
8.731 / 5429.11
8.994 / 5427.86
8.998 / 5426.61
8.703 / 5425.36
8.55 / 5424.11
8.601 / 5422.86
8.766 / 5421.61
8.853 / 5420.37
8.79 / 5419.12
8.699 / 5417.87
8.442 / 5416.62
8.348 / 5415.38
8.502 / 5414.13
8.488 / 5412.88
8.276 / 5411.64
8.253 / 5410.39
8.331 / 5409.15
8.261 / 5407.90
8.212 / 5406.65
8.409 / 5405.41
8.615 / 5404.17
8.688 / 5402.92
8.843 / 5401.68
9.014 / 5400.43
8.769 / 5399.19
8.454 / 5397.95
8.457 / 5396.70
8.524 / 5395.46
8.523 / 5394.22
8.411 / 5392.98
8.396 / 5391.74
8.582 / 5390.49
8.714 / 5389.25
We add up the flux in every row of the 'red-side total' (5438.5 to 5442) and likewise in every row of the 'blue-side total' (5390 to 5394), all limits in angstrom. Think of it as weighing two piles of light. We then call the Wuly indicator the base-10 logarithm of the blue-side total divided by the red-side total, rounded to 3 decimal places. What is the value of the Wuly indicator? -0.032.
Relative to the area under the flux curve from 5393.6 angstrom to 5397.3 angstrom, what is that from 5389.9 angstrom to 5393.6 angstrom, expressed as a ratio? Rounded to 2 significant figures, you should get 0.99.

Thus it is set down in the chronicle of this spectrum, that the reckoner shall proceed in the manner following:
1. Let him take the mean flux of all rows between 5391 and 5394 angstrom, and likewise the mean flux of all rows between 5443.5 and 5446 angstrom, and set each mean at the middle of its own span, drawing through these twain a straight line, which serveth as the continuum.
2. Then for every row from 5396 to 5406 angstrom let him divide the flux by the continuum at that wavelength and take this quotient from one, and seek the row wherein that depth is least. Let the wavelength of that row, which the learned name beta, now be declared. 5400.43 angstrom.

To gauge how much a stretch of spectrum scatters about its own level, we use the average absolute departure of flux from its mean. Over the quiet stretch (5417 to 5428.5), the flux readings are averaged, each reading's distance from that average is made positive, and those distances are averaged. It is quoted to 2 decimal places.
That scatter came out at 0.12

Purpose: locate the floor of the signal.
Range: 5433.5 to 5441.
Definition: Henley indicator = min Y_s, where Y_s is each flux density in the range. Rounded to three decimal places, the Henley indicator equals 8.432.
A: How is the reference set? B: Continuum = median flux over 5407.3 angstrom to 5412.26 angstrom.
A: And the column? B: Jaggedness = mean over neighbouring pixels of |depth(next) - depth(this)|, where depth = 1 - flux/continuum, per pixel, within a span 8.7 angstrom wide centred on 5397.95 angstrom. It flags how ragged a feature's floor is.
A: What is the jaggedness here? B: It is 0.016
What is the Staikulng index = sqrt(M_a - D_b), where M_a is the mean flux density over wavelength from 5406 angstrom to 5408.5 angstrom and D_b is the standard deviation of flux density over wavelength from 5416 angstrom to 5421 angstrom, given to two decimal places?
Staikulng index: 2.84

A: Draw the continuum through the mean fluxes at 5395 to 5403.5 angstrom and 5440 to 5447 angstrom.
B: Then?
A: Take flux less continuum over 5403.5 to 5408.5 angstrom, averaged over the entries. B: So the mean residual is -0.37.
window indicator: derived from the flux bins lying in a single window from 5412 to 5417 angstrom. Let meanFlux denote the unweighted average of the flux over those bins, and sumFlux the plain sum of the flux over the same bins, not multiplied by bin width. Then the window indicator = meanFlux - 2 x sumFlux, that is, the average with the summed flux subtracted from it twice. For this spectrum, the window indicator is -59.1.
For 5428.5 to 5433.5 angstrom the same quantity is -59.5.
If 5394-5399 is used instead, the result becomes -59.4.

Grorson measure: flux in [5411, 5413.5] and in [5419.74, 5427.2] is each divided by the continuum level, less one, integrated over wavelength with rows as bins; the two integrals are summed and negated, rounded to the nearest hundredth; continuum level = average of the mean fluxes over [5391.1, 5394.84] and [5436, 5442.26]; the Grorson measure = 0.00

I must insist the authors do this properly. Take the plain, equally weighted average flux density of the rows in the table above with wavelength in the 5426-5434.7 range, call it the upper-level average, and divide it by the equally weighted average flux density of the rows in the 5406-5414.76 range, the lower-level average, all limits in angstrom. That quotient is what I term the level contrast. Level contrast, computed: 1.04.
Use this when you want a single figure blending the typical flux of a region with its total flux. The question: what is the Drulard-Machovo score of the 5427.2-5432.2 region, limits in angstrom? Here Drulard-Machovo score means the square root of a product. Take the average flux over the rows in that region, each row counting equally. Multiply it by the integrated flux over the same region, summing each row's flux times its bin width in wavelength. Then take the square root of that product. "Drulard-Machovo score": 19.3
